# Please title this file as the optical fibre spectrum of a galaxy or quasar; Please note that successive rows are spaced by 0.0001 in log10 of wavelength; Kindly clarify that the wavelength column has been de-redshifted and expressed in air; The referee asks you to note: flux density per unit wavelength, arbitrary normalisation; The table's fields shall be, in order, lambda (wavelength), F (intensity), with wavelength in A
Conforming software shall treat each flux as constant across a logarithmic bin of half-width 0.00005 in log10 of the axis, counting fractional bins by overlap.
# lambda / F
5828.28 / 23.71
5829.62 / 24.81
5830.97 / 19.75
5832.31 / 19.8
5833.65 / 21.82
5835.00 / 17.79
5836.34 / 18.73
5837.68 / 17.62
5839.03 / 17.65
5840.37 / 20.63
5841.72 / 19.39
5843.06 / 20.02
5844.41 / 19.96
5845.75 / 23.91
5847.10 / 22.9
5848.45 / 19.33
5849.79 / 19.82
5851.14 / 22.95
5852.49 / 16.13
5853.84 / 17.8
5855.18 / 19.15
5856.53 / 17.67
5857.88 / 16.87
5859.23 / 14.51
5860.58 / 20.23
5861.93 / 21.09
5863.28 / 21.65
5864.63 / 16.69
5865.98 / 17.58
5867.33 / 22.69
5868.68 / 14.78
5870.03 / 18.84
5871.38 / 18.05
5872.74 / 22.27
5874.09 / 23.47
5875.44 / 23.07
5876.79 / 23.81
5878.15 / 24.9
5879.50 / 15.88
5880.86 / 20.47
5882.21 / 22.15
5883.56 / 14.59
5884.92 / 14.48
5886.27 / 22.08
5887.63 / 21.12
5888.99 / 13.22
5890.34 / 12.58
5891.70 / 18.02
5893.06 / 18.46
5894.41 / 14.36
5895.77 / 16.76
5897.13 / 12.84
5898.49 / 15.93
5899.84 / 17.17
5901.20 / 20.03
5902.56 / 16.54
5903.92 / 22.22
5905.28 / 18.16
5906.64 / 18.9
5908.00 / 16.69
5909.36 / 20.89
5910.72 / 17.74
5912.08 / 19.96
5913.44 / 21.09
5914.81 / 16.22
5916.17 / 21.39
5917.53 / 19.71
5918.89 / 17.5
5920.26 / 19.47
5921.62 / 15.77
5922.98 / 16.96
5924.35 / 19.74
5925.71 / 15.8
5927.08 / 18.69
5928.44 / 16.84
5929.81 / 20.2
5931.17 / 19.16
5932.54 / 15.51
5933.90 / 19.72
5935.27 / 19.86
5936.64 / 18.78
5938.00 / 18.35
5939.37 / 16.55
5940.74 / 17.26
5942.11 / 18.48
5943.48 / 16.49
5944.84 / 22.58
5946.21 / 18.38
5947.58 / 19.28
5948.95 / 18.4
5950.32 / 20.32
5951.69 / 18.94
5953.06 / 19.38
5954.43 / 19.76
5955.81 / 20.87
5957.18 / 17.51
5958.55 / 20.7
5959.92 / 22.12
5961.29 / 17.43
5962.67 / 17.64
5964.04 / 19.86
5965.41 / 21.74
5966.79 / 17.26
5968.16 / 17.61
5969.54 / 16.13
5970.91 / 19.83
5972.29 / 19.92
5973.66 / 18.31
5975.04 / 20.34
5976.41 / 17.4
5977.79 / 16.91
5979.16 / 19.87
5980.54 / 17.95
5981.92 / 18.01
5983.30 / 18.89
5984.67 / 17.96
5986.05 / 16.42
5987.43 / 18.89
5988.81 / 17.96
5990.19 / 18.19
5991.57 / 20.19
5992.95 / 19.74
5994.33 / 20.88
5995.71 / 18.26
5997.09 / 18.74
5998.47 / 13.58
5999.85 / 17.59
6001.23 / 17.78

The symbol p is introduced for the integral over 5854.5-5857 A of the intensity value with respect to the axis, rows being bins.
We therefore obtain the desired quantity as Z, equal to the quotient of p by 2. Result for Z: 23.1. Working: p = 46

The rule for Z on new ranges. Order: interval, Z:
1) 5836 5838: 18.2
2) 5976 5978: 17.1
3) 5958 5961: 31.4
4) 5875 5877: 23.4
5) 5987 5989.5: 23.0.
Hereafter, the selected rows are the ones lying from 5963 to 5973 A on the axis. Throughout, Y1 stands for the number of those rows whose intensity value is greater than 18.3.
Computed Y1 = 4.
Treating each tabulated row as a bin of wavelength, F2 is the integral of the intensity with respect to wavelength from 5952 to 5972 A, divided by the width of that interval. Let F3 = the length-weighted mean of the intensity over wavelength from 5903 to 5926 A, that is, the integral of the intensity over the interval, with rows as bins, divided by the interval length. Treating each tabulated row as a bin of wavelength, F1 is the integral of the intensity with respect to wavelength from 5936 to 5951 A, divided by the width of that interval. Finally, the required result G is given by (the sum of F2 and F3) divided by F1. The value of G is 2.03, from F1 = 18.6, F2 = 19.1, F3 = 18.7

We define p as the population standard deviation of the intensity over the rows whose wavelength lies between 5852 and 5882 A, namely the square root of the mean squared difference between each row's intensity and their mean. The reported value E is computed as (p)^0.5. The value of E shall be 1.74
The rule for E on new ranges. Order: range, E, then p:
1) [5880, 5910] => 1.75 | 3.0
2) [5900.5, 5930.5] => 1.38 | 1.9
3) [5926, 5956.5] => 1.25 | 1.6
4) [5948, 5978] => 1.27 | 1.6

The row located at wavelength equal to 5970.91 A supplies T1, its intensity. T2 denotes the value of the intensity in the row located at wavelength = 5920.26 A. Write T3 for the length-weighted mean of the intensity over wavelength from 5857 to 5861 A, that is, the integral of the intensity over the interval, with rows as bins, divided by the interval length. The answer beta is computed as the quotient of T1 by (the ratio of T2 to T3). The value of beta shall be 17.3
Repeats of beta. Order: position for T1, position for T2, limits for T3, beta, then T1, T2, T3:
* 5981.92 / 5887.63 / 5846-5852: 18.1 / 18.01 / 21.12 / 21.3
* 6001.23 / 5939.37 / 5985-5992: 19.6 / 17.78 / 16.55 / 18.2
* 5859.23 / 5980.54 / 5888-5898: 12.4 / 14.51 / 17.95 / 15.4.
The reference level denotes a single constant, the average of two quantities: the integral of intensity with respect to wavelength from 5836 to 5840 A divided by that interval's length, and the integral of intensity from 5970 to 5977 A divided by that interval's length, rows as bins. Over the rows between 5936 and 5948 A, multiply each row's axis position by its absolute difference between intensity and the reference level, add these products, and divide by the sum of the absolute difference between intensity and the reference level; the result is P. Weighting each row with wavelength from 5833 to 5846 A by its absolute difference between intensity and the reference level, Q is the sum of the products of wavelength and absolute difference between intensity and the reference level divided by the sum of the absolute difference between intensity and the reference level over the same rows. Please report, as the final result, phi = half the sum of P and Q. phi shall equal 5891.9 A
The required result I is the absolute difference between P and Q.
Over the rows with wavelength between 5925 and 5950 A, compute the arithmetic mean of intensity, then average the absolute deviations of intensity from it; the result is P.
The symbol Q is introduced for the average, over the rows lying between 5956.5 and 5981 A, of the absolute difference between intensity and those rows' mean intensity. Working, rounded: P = 1.30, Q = 1.55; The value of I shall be 0.3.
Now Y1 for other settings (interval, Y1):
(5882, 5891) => 3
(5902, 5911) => 3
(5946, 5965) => 11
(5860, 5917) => 22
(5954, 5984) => 12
